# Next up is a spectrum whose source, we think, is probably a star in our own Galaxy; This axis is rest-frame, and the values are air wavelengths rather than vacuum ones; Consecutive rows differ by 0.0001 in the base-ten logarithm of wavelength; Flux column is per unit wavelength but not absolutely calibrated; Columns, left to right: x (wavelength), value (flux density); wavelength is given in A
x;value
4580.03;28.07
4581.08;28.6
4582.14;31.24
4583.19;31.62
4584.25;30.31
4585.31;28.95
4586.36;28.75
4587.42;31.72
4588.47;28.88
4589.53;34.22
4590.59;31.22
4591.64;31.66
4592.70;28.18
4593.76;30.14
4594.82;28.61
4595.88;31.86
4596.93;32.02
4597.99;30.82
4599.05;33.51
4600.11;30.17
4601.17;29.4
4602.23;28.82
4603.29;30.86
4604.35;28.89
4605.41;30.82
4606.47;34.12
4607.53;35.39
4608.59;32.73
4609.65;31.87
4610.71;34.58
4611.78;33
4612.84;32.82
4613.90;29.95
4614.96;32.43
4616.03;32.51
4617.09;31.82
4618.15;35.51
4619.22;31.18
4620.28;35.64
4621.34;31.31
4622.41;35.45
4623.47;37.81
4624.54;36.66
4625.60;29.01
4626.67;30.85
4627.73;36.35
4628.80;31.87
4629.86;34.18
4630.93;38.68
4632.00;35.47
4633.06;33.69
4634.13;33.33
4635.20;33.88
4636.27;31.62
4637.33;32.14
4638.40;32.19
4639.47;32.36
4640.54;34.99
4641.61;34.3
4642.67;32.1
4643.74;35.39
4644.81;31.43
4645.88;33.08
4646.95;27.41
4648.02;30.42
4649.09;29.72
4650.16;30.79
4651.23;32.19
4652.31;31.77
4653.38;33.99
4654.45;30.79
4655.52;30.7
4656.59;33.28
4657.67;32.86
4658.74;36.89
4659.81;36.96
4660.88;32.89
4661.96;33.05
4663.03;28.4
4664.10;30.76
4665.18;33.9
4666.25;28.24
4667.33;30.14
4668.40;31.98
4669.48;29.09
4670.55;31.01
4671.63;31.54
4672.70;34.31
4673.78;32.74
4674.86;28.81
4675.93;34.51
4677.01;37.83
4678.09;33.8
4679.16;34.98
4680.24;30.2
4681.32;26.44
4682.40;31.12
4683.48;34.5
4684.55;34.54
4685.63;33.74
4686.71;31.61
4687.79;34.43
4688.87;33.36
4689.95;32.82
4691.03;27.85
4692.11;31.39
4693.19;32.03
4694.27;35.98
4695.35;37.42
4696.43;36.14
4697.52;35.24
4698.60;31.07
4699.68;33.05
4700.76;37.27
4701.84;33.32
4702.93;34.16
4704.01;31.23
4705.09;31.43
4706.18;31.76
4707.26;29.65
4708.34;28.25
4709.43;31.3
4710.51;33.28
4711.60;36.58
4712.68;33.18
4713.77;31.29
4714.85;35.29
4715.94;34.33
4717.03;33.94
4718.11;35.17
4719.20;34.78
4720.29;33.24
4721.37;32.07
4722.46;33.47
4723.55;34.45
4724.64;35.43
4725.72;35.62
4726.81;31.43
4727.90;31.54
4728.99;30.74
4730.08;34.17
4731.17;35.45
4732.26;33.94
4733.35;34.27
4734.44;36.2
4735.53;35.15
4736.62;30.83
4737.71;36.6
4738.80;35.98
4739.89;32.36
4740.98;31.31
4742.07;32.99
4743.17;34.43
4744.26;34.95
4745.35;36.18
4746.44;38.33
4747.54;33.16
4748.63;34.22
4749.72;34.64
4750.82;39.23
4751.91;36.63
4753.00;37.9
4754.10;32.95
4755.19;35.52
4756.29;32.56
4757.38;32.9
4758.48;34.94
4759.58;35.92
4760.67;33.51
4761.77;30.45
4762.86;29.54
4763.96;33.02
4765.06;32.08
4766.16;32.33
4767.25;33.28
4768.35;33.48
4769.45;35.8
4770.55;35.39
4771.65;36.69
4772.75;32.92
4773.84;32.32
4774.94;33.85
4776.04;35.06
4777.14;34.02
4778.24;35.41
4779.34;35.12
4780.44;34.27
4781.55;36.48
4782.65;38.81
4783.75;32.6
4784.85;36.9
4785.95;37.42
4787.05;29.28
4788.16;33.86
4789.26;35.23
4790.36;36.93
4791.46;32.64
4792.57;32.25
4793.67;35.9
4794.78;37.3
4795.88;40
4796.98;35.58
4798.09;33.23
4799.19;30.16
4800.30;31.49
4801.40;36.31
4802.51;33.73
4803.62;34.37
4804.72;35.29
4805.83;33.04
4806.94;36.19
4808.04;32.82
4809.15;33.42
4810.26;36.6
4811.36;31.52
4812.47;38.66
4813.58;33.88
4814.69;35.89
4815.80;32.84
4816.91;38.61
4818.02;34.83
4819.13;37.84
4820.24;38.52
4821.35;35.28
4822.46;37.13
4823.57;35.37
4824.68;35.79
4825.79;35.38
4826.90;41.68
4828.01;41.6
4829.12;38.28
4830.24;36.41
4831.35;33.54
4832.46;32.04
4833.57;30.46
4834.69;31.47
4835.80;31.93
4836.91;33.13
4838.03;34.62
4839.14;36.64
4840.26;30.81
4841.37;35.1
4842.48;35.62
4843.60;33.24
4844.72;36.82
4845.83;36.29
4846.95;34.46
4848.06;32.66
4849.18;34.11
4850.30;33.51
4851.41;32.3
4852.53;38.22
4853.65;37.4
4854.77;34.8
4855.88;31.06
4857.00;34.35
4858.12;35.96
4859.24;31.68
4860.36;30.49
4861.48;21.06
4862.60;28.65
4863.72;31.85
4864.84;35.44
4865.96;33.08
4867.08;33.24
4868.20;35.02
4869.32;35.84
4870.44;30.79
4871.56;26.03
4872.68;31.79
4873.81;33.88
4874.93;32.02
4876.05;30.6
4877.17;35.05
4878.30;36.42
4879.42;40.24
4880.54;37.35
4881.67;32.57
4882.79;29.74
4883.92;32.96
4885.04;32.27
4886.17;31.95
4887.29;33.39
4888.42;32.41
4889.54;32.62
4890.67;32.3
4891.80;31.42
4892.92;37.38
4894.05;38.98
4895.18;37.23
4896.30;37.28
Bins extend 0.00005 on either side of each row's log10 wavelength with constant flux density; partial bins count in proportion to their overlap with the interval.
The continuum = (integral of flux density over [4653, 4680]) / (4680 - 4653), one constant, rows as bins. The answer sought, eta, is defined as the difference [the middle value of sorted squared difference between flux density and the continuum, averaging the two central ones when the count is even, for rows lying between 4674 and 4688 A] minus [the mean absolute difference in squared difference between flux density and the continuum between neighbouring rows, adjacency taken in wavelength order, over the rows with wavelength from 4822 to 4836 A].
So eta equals -11.5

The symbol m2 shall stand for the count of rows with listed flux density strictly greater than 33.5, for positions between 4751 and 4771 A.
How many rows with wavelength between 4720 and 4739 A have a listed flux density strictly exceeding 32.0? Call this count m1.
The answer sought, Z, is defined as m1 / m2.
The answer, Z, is 1.75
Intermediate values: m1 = 14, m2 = 8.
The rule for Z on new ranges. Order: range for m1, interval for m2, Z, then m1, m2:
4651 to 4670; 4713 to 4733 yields 0.82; 9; 11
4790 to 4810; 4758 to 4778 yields 1.78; 16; 9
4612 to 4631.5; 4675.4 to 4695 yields 1.22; 11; 9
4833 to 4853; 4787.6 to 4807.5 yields 1.17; 14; 12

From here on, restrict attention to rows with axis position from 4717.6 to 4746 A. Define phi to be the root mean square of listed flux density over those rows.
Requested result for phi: 34.0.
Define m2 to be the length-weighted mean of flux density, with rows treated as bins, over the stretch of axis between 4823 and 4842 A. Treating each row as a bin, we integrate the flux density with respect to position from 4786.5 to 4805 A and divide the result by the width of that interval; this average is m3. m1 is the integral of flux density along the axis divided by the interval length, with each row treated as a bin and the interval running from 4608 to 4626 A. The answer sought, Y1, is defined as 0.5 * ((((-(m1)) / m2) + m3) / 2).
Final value 8.34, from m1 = 33.2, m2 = 35.0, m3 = 34.3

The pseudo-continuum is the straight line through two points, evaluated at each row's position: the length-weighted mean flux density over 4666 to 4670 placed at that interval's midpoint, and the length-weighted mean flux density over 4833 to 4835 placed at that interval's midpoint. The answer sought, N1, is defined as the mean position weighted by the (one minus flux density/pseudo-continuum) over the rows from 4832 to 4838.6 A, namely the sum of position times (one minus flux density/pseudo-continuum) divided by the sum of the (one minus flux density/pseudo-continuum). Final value 4836.6 A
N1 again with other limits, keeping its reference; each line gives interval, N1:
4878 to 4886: 4880.0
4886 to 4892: 4888.5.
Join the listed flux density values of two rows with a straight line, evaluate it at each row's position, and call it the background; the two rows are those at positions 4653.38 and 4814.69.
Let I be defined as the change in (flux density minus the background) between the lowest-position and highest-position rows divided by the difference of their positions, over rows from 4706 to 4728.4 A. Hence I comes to -0.02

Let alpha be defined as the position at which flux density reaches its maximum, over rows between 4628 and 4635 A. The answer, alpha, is 4630.93 A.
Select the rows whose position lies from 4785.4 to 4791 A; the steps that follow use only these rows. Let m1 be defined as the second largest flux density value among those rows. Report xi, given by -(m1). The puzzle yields -36.9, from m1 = 36.93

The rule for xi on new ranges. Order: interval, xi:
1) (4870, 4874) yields -31.8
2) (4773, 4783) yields -36.5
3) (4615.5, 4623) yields -35.5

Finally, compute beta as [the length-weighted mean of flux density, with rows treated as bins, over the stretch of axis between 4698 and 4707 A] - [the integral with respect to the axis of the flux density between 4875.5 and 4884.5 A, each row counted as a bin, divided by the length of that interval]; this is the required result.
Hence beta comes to -1.5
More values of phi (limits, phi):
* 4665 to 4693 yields 32.2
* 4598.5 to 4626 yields 32.6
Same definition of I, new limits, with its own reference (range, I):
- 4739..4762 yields -0.10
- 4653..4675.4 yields -0.25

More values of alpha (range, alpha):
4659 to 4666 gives 4659.81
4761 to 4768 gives 4767.25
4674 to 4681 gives 4677.01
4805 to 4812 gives 4810.26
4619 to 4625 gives 4623.47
